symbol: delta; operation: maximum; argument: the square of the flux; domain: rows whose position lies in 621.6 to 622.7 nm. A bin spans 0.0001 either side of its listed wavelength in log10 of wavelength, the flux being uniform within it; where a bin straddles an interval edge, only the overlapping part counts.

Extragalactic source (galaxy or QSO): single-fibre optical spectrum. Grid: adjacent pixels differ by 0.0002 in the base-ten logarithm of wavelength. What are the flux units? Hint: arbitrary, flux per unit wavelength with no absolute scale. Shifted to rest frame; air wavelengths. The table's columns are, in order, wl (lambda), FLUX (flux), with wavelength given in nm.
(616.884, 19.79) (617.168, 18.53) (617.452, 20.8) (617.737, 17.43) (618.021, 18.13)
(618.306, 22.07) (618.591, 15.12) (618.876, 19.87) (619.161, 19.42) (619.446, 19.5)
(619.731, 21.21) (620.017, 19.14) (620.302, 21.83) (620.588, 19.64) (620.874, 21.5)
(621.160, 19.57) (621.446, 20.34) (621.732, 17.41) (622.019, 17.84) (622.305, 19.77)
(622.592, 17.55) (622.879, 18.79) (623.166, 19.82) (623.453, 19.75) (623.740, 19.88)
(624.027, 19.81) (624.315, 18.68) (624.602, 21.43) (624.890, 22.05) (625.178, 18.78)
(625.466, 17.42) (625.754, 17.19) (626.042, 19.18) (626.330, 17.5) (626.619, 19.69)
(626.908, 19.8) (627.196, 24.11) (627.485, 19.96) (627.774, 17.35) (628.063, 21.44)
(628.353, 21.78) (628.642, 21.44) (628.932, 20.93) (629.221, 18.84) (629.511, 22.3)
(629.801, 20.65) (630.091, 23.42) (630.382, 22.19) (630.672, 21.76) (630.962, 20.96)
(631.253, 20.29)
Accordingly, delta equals 391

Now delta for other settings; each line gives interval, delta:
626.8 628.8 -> 581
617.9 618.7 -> 487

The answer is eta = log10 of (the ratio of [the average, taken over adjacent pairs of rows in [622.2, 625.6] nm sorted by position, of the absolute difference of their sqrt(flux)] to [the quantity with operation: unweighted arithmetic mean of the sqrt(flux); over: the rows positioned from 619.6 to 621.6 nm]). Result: -1.50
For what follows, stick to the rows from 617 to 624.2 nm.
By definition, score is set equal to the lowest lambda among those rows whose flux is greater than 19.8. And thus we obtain 617.452 nm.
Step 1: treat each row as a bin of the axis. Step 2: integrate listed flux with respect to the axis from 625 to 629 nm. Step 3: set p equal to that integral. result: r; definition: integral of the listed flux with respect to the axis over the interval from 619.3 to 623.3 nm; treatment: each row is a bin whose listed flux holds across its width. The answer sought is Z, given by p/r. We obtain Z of 1.01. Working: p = 79.0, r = 78.2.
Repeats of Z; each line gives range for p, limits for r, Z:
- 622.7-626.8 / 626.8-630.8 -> 0.93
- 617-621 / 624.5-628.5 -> 0.99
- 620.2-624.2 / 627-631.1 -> 0.90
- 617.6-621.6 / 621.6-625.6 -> 1.02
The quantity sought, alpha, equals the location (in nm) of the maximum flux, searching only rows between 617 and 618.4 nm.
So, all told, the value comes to 618.306 nm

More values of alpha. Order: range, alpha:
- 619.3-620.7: 620.302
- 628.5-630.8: 630.091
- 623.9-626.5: 624.890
